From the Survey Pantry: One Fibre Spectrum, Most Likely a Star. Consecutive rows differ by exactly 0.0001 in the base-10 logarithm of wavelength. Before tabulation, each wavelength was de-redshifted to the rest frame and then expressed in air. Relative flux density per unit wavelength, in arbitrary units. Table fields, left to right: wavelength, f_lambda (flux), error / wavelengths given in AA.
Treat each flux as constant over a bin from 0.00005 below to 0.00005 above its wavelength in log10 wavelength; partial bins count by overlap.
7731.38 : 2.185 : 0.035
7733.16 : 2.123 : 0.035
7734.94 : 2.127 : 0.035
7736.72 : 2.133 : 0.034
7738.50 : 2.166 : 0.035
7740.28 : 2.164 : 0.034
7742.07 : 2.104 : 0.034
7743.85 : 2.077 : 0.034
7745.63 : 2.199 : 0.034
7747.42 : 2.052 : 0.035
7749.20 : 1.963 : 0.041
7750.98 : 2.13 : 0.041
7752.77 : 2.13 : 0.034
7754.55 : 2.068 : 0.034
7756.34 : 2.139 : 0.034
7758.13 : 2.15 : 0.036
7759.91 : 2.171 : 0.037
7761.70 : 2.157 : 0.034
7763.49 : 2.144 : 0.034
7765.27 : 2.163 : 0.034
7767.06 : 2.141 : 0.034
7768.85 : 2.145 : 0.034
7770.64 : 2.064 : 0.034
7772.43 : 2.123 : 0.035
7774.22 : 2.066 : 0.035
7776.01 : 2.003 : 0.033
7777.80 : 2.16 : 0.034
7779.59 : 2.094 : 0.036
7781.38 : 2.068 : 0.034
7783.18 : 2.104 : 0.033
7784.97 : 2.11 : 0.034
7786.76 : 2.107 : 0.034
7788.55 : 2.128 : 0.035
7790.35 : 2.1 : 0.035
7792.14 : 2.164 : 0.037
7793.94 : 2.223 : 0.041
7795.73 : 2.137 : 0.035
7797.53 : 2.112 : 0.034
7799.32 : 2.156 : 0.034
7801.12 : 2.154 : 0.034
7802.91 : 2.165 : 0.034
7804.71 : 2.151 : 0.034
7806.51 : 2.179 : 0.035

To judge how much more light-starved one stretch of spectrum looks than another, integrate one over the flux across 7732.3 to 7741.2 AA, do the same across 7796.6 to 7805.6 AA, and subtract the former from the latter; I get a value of 0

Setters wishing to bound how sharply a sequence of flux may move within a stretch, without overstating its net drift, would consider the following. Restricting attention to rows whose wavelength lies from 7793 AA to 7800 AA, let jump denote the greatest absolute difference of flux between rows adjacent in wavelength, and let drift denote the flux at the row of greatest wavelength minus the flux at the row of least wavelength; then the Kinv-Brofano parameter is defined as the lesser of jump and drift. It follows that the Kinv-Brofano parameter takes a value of -0.067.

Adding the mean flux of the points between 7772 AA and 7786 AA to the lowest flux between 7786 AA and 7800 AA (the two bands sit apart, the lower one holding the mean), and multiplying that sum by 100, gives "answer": 419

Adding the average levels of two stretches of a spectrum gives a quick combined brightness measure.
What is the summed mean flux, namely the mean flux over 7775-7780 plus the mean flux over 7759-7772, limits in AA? 4.226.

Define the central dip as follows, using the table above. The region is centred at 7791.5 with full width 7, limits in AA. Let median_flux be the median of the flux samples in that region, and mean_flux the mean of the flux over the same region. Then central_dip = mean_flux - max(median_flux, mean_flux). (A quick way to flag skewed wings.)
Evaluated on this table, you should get 0.0000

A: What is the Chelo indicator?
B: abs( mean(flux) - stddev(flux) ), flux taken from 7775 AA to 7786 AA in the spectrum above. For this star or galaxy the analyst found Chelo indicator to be 2.04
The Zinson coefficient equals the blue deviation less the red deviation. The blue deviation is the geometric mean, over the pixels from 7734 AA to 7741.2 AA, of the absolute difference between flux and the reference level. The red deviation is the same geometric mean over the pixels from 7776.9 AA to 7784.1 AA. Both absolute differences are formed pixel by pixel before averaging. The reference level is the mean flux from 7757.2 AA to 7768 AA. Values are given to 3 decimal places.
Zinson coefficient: -0.019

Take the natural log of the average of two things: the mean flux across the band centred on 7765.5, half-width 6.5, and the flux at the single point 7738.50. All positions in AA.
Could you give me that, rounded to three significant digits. 0.767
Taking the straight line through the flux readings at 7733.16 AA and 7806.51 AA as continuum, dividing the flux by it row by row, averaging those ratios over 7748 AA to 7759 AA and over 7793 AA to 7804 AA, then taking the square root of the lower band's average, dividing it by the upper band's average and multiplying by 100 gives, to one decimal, 99.7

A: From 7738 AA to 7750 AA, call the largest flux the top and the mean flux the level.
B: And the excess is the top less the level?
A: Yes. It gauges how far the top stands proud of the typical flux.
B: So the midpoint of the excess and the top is 1.15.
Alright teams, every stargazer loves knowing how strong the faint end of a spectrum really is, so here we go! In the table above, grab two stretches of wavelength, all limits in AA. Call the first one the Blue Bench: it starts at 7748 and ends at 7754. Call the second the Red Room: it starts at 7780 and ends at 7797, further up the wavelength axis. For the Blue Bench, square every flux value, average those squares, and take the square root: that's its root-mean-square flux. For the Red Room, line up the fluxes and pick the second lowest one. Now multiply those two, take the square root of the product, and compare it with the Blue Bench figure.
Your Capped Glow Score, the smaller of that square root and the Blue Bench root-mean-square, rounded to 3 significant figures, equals 2.08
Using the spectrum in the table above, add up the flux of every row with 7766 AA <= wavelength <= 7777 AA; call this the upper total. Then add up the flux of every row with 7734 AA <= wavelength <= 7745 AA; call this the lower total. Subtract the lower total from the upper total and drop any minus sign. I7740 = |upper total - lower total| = 0.23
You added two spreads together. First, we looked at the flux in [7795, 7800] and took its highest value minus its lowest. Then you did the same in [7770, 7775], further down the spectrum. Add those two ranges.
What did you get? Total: 0.10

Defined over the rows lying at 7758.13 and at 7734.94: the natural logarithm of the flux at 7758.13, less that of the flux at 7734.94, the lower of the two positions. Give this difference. 0.011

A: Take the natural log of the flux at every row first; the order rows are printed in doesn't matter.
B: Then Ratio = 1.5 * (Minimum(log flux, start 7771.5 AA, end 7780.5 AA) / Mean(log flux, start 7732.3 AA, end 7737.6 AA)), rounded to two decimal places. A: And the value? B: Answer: 1.38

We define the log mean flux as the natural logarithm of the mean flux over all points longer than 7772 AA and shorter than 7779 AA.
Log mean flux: 0.736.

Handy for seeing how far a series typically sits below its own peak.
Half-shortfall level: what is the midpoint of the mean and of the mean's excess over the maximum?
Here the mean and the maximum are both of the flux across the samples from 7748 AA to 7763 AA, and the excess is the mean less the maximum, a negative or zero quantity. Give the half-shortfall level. 1.028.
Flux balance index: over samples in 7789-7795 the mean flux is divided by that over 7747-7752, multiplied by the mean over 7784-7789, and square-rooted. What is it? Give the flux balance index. 1.49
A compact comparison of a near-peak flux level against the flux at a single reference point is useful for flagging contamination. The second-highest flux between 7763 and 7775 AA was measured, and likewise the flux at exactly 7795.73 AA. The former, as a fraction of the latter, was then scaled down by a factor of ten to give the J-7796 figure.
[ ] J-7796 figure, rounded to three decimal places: 0.100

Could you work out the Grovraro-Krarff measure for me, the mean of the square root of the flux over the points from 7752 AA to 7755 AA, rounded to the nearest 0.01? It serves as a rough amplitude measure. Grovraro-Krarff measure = 1.45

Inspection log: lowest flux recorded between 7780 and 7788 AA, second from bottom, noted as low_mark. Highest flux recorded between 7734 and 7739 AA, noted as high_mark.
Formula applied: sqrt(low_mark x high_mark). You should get 2.13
